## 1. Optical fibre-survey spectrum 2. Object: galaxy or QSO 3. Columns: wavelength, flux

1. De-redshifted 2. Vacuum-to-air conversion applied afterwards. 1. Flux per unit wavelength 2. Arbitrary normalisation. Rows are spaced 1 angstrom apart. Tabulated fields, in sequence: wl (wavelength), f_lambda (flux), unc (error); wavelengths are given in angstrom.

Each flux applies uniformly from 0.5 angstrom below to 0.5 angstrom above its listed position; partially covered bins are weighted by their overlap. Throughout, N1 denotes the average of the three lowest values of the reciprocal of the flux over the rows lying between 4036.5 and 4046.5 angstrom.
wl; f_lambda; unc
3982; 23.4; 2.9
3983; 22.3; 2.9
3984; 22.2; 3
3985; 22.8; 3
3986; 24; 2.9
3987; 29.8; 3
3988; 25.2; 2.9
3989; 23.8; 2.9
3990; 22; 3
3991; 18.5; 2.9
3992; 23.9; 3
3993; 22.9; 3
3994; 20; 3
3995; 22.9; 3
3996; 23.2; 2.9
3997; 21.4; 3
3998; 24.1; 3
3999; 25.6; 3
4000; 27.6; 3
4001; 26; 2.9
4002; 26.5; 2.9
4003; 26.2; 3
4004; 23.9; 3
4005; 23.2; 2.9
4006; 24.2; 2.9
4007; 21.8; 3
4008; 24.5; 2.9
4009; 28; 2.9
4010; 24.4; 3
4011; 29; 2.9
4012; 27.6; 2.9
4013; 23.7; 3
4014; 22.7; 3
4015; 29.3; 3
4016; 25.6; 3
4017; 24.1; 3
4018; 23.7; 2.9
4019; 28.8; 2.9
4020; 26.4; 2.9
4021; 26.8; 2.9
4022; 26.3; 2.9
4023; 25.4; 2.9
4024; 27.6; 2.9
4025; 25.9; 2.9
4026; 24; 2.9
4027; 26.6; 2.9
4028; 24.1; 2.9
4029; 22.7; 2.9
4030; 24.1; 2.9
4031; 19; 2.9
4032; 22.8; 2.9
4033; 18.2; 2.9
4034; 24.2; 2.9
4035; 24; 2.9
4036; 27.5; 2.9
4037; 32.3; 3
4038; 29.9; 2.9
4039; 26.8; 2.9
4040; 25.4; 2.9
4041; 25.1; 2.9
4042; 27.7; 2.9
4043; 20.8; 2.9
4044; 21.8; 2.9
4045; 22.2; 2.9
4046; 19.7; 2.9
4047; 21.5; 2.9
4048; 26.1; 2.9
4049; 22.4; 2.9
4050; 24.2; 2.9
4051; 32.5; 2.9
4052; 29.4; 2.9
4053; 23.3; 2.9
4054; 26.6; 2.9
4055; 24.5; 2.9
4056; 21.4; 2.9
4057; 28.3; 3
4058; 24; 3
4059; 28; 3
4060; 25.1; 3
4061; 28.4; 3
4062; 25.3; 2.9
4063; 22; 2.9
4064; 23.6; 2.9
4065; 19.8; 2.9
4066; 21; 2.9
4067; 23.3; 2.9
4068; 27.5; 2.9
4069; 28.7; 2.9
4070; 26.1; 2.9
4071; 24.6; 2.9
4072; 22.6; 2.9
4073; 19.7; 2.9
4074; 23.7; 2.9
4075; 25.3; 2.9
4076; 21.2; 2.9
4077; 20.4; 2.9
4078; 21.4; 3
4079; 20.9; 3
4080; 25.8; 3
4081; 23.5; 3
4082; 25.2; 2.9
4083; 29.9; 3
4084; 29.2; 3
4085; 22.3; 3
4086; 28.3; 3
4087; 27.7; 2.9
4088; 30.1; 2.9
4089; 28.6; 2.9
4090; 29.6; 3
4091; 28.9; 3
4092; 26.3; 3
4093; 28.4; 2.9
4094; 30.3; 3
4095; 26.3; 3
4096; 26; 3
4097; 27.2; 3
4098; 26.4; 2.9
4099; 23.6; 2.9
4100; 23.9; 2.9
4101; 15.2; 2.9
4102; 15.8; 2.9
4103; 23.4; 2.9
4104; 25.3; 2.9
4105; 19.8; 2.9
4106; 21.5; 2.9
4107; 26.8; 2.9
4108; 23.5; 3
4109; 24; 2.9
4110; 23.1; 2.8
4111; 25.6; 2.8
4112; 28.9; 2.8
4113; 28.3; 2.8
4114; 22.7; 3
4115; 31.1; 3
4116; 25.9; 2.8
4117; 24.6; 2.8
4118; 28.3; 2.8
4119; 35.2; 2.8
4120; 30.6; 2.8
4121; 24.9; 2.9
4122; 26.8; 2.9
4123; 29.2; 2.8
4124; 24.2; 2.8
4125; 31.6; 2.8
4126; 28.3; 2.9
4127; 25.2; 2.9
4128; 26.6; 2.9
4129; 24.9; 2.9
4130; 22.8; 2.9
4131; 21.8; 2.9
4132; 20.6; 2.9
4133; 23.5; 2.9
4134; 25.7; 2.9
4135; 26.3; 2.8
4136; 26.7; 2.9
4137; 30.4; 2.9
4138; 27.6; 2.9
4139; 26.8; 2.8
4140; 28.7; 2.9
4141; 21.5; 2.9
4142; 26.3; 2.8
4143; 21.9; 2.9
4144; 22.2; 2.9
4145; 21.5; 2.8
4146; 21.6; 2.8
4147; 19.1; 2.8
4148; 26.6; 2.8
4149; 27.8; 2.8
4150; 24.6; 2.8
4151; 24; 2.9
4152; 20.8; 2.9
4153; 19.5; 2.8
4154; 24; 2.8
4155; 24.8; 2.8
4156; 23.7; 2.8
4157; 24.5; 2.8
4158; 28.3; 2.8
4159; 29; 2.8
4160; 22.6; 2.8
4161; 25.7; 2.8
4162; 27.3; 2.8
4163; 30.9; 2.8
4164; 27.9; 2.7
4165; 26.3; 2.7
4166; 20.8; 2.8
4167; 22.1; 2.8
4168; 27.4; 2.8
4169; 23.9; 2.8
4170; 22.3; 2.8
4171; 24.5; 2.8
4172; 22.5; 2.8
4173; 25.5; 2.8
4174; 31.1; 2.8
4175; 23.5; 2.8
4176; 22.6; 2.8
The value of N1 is 0.034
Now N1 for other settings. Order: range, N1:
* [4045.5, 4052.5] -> 0.034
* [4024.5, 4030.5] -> 0.039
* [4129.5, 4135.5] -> 0.040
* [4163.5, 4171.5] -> 0.037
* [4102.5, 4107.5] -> 0.040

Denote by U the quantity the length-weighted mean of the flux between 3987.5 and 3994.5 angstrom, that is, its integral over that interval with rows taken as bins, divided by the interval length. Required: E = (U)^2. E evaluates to 499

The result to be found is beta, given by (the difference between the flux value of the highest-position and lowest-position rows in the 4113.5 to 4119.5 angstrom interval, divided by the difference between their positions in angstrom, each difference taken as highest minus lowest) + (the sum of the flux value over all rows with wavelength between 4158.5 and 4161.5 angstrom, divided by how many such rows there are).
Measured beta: 28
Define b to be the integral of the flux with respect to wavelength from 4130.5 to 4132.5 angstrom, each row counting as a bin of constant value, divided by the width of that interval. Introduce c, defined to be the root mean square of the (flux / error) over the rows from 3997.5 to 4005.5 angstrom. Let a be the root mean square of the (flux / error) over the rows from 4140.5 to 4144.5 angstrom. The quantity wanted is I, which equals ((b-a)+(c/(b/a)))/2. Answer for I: 8.2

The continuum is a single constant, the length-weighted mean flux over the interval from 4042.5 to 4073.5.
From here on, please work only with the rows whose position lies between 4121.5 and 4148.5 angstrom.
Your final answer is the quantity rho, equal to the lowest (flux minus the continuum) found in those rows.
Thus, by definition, -5.2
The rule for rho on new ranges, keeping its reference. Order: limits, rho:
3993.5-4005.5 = -4.3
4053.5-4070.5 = -4.5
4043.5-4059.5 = -4.6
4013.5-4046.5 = -6.1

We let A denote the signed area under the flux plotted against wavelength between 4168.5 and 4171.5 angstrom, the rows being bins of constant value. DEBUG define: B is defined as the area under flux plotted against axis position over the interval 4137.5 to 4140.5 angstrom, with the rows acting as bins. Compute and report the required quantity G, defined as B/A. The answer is 1.18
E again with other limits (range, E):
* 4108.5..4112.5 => 645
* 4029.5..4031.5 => 464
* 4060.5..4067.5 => 545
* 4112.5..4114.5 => 650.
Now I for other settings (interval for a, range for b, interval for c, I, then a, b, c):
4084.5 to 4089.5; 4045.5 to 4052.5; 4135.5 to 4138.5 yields 9.7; 9.39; 25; 9.75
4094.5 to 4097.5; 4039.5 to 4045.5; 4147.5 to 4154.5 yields 9.1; 8.83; 24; 8.52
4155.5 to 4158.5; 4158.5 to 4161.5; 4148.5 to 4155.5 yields 9.8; 9.14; 26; 8.42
